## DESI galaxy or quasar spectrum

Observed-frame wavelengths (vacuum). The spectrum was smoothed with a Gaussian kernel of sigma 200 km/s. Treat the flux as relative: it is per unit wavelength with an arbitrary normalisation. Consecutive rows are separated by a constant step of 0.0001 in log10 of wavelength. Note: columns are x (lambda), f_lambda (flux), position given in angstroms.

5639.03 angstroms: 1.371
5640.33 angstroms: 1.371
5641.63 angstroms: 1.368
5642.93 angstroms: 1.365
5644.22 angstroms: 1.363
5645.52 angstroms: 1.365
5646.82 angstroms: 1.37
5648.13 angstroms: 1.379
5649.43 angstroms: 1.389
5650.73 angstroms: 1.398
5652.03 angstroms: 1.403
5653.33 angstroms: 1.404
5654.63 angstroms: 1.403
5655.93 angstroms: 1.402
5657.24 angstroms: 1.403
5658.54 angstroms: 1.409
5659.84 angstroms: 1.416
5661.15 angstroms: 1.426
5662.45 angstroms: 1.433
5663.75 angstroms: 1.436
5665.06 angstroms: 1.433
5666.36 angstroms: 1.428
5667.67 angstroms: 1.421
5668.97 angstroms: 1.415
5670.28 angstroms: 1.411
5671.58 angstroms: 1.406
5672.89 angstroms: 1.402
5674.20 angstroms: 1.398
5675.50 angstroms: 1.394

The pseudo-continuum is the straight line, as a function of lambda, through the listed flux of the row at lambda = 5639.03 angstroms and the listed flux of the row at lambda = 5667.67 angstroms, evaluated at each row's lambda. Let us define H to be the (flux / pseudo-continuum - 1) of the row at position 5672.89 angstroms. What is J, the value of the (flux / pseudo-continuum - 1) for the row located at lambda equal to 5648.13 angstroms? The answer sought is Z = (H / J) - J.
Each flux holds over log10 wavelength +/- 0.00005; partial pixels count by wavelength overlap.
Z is 3.5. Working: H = -0.020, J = -0.006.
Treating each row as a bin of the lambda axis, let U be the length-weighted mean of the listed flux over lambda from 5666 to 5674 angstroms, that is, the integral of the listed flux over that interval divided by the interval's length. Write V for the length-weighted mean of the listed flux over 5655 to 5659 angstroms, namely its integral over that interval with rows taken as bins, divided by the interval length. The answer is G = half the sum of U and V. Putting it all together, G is 1.41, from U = 1.411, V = 1.40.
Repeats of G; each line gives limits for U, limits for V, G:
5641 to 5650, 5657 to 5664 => 1.40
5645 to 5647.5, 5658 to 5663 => 1.39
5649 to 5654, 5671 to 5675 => 1.40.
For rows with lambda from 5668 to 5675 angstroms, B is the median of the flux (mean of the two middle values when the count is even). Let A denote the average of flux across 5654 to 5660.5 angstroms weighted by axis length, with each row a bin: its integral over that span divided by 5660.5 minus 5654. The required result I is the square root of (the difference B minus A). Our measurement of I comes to 0.03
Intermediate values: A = 1.41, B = 1.406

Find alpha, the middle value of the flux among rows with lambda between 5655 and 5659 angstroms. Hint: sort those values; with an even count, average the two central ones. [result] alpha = 1.40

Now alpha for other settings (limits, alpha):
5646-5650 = 1.38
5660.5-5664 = 1.43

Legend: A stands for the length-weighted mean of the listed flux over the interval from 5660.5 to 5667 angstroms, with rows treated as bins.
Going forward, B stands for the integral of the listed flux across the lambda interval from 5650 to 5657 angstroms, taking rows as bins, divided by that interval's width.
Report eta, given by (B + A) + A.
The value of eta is 4.27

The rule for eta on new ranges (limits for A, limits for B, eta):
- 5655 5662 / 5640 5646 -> 4.19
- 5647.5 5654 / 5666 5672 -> 4.21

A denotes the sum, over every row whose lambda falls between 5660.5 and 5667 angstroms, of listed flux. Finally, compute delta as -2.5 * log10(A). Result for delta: -2.137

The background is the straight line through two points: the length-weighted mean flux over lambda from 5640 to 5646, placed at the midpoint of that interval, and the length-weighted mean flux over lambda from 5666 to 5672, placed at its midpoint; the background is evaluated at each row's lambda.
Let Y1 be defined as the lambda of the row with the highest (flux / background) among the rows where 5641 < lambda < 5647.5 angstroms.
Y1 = 5641.63 angstroms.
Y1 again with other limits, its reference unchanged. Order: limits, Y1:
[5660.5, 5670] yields 5663.75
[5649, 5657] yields 5652.03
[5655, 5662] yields 5661.15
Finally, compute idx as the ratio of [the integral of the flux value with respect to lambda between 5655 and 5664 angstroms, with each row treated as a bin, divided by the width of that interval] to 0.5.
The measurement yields 2.83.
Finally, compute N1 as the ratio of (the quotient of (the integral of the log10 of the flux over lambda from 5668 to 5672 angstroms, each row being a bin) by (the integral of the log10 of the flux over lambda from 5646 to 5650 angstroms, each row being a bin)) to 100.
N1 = 0.0108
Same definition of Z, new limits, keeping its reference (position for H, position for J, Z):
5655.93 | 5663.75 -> 0.1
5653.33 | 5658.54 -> 2.1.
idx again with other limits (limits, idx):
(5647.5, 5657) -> 2.79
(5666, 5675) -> 2.82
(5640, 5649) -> 2.74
